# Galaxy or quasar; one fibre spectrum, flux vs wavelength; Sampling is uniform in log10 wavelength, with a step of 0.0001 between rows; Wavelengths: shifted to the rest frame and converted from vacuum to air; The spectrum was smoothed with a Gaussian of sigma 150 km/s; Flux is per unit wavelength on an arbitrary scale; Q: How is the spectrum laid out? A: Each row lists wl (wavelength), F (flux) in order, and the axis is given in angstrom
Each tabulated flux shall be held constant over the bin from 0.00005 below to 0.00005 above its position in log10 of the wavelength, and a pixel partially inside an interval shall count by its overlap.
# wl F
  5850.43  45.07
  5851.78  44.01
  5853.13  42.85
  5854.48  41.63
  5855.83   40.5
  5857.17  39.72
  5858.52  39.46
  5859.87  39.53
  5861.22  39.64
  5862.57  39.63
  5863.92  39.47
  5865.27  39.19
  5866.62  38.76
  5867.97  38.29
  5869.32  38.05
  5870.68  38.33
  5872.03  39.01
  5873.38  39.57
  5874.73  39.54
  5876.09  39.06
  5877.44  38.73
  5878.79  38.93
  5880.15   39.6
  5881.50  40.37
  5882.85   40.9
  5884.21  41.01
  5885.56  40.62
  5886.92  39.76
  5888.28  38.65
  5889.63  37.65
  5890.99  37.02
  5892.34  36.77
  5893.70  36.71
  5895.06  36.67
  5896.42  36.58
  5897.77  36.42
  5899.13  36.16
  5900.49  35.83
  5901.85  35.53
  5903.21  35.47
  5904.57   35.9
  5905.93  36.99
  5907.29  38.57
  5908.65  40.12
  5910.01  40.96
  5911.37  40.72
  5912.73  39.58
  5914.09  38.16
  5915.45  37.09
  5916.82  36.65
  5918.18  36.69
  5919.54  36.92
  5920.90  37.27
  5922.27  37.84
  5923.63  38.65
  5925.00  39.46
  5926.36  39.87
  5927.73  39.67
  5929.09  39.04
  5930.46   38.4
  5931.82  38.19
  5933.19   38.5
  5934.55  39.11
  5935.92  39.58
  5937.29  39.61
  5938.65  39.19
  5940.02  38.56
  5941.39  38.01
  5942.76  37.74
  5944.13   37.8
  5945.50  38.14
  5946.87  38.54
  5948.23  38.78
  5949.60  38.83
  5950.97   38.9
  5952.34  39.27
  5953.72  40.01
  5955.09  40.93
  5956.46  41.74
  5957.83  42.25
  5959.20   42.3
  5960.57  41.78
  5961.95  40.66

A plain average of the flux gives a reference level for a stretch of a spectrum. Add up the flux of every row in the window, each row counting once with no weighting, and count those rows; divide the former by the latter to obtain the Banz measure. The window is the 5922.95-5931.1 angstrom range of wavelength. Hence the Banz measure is 39.2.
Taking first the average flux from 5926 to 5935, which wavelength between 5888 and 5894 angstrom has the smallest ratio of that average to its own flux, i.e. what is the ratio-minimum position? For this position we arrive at 5888.28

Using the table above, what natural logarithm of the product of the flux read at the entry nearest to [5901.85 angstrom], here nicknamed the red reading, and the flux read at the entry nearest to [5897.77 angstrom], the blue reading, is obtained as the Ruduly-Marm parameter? 7.17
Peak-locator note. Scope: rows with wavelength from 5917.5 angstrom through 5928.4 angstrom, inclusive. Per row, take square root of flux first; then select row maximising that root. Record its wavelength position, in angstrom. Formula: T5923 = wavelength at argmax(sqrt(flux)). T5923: 5926.36 angstrom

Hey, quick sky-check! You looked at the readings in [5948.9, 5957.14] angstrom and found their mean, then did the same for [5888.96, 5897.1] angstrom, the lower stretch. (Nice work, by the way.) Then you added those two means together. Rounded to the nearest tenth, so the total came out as 76.8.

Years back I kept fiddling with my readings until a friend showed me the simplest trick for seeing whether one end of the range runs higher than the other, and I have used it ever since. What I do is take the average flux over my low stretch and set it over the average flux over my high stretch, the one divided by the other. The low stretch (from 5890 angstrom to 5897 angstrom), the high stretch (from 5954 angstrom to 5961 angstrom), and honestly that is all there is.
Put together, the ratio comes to 0.88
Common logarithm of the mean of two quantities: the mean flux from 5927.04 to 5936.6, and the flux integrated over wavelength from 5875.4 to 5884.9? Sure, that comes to 2.32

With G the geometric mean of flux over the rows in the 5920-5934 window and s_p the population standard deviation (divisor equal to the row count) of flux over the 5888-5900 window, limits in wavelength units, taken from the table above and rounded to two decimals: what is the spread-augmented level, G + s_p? 39.40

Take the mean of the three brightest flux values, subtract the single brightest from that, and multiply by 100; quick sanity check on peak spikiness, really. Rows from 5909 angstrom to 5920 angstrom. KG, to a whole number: -54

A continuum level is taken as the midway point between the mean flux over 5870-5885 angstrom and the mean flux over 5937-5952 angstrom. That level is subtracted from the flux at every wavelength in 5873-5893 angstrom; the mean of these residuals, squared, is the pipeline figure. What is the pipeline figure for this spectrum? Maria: 0.0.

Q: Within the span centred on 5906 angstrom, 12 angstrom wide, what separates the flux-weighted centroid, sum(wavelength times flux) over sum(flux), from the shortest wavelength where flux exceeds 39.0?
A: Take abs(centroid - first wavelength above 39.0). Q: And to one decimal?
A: 2.5 angstrom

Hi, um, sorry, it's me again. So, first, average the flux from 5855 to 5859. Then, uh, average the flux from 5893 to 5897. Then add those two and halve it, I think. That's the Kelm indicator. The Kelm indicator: 38.3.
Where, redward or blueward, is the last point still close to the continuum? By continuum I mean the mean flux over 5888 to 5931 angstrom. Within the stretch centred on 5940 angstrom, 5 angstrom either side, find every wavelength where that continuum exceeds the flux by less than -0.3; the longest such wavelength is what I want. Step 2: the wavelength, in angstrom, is 5940.02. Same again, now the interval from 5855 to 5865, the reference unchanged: 5863.92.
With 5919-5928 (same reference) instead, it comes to 5927.73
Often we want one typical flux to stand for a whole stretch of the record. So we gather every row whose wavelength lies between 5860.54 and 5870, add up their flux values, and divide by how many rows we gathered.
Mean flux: 39.0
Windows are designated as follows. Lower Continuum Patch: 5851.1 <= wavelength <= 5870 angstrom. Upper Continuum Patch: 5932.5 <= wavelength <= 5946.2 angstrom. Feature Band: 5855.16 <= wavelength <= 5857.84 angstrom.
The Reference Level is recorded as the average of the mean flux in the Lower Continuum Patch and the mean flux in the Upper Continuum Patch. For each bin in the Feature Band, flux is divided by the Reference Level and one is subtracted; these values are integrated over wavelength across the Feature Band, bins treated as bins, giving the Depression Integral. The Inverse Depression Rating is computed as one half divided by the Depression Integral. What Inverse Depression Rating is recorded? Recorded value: 9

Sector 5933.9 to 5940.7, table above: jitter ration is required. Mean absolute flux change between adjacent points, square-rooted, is 0.62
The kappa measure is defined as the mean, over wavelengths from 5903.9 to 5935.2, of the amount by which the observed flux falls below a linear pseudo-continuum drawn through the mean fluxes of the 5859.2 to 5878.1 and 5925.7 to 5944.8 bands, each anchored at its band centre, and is 0.4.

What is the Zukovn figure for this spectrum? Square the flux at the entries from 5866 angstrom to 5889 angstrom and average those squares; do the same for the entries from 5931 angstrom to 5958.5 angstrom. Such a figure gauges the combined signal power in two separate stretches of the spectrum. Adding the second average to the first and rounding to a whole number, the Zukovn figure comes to 3087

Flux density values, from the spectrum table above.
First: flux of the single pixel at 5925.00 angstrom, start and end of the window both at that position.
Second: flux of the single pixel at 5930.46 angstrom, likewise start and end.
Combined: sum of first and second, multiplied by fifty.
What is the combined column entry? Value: 3893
